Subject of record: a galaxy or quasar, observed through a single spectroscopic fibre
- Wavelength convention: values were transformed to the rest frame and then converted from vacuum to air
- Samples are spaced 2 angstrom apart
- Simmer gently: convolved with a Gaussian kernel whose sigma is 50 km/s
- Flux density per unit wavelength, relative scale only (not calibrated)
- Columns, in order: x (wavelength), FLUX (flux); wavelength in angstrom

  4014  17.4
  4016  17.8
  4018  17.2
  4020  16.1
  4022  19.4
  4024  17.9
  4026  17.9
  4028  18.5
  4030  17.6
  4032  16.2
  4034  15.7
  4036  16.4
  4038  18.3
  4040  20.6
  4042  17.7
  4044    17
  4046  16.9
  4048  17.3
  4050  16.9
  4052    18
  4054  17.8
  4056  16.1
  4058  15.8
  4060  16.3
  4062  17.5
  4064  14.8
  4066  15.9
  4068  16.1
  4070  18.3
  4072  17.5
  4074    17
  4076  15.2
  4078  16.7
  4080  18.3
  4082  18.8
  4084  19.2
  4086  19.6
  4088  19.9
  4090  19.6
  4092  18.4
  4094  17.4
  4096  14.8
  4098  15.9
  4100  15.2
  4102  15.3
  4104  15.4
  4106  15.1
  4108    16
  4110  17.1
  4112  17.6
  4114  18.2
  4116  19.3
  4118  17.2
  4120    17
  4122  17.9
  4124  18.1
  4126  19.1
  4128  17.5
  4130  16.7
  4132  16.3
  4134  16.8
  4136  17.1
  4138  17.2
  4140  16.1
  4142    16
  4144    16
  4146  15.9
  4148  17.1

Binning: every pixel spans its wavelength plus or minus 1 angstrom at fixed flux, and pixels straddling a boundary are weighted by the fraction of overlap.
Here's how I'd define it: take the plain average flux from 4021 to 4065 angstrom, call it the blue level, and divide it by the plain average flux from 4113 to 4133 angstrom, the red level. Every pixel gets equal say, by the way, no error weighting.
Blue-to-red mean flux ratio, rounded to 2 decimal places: 0.98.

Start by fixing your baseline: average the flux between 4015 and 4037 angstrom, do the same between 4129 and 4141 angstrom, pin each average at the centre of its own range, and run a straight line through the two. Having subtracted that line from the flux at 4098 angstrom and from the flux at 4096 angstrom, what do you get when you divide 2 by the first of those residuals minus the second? 2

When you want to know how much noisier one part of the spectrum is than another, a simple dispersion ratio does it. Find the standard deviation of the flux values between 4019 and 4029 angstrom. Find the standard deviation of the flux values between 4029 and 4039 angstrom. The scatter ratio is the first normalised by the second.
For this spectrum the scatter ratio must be 1.1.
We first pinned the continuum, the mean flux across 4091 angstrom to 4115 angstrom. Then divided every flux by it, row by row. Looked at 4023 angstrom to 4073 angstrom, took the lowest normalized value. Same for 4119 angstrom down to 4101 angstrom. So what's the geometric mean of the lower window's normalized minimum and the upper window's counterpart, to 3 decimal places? 0.913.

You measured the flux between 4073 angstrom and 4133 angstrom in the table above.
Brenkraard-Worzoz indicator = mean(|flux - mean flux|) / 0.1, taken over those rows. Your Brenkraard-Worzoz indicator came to 13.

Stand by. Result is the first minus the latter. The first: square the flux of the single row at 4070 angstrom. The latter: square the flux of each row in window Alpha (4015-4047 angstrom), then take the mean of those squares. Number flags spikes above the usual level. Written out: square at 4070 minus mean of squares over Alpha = 25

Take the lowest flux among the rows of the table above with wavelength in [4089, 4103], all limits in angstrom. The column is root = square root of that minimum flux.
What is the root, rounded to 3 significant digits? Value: 3.85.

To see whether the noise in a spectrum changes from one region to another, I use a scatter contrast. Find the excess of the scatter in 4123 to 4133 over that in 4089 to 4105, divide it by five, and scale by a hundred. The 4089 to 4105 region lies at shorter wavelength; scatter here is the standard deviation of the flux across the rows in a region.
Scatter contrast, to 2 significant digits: -13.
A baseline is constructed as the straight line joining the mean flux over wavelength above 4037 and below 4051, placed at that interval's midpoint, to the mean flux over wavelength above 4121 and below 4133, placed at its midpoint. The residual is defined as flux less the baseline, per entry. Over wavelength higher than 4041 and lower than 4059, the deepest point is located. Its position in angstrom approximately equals 4058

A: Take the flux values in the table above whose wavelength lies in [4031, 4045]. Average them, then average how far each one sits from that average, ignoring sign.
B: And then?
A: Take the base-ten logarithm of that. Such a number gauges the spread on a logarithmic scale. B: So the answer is 0.10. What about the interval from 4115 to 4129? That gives -0.15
